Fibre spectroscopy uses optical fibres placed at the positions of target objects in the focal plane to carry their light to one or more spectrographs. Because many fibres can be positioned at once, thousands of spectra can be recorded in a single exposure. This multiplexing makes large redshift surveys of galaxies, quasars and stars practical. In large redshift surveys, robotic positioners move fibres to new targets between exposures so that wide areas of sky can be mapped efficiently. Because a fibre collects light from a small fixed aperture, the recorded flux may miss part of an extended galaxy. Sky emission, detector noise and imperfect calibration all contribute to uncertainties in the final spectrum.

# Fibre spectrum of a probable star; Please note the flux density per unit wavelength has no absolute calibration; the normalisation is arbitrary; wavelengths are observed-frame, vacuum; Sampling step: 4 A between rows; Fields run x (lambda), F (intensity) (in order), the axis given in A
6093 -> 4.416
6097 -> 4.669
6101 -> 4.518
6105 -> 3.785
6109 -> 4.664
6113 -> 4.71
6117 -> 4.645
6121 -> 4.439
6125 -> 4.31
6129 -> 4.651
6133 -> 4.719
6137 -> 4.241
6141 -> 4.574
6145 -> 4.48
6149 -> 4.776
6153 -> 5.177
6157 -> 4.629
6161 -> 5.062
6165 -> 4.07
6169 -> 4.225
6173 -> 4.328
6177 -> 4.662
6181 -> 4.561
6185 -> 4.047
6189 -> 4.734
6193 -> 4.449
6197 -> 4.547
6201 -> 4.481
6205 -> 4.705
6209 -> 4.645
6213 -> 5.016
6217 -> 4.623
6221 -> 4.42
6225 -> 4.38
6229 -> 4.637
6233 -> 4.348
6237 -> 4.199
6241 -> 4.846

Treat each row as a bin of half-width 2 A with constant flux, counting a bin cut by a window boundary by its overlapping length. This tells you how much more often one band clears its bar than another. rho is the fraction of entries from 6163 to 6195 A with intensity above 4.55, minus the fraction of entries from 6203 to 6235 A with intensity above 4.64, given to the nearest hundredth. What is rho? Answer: 0.00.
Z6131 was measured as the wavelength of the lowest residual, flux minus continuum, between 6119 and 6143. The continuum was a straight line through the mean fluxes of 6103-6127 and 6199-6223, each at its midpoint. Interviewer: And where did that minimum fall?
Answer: 6137 A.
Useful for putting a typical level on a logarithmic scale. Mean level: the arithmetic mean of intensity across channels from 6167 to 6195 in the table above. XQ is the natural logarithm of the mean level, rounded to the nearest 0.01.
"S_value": 1.49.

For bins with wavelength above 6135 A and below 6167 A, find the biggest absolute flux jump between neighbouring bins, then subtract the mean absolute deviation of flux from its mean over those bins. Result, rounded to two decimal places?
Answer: 0.71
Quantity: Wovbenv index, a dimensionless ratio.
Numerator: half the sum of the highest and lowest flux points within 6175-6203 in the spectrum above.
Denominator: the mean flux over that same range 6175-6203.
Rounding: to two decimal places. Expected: 0.98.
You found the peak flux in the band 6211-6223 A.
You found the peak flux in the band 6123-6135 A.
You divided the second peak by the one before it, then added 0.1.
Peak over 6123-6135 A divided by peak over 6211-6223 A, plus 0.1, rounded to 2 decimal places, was 1.04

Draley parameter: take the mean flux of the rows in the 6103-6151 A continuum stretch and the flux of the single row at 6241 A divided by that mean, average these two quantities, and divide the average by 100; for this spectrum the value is 0.0279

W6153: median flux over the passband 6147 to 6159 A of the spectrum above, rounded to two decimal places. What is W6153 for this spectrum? 4.78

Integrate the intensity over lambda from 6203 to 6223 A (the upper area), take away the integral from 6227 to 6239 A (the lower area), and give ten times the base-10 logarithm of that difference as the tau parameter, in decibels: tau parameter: 16.1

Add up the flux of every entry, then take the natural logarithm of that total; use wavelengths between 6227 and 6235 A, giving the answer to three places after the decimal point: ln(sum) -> 2.196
